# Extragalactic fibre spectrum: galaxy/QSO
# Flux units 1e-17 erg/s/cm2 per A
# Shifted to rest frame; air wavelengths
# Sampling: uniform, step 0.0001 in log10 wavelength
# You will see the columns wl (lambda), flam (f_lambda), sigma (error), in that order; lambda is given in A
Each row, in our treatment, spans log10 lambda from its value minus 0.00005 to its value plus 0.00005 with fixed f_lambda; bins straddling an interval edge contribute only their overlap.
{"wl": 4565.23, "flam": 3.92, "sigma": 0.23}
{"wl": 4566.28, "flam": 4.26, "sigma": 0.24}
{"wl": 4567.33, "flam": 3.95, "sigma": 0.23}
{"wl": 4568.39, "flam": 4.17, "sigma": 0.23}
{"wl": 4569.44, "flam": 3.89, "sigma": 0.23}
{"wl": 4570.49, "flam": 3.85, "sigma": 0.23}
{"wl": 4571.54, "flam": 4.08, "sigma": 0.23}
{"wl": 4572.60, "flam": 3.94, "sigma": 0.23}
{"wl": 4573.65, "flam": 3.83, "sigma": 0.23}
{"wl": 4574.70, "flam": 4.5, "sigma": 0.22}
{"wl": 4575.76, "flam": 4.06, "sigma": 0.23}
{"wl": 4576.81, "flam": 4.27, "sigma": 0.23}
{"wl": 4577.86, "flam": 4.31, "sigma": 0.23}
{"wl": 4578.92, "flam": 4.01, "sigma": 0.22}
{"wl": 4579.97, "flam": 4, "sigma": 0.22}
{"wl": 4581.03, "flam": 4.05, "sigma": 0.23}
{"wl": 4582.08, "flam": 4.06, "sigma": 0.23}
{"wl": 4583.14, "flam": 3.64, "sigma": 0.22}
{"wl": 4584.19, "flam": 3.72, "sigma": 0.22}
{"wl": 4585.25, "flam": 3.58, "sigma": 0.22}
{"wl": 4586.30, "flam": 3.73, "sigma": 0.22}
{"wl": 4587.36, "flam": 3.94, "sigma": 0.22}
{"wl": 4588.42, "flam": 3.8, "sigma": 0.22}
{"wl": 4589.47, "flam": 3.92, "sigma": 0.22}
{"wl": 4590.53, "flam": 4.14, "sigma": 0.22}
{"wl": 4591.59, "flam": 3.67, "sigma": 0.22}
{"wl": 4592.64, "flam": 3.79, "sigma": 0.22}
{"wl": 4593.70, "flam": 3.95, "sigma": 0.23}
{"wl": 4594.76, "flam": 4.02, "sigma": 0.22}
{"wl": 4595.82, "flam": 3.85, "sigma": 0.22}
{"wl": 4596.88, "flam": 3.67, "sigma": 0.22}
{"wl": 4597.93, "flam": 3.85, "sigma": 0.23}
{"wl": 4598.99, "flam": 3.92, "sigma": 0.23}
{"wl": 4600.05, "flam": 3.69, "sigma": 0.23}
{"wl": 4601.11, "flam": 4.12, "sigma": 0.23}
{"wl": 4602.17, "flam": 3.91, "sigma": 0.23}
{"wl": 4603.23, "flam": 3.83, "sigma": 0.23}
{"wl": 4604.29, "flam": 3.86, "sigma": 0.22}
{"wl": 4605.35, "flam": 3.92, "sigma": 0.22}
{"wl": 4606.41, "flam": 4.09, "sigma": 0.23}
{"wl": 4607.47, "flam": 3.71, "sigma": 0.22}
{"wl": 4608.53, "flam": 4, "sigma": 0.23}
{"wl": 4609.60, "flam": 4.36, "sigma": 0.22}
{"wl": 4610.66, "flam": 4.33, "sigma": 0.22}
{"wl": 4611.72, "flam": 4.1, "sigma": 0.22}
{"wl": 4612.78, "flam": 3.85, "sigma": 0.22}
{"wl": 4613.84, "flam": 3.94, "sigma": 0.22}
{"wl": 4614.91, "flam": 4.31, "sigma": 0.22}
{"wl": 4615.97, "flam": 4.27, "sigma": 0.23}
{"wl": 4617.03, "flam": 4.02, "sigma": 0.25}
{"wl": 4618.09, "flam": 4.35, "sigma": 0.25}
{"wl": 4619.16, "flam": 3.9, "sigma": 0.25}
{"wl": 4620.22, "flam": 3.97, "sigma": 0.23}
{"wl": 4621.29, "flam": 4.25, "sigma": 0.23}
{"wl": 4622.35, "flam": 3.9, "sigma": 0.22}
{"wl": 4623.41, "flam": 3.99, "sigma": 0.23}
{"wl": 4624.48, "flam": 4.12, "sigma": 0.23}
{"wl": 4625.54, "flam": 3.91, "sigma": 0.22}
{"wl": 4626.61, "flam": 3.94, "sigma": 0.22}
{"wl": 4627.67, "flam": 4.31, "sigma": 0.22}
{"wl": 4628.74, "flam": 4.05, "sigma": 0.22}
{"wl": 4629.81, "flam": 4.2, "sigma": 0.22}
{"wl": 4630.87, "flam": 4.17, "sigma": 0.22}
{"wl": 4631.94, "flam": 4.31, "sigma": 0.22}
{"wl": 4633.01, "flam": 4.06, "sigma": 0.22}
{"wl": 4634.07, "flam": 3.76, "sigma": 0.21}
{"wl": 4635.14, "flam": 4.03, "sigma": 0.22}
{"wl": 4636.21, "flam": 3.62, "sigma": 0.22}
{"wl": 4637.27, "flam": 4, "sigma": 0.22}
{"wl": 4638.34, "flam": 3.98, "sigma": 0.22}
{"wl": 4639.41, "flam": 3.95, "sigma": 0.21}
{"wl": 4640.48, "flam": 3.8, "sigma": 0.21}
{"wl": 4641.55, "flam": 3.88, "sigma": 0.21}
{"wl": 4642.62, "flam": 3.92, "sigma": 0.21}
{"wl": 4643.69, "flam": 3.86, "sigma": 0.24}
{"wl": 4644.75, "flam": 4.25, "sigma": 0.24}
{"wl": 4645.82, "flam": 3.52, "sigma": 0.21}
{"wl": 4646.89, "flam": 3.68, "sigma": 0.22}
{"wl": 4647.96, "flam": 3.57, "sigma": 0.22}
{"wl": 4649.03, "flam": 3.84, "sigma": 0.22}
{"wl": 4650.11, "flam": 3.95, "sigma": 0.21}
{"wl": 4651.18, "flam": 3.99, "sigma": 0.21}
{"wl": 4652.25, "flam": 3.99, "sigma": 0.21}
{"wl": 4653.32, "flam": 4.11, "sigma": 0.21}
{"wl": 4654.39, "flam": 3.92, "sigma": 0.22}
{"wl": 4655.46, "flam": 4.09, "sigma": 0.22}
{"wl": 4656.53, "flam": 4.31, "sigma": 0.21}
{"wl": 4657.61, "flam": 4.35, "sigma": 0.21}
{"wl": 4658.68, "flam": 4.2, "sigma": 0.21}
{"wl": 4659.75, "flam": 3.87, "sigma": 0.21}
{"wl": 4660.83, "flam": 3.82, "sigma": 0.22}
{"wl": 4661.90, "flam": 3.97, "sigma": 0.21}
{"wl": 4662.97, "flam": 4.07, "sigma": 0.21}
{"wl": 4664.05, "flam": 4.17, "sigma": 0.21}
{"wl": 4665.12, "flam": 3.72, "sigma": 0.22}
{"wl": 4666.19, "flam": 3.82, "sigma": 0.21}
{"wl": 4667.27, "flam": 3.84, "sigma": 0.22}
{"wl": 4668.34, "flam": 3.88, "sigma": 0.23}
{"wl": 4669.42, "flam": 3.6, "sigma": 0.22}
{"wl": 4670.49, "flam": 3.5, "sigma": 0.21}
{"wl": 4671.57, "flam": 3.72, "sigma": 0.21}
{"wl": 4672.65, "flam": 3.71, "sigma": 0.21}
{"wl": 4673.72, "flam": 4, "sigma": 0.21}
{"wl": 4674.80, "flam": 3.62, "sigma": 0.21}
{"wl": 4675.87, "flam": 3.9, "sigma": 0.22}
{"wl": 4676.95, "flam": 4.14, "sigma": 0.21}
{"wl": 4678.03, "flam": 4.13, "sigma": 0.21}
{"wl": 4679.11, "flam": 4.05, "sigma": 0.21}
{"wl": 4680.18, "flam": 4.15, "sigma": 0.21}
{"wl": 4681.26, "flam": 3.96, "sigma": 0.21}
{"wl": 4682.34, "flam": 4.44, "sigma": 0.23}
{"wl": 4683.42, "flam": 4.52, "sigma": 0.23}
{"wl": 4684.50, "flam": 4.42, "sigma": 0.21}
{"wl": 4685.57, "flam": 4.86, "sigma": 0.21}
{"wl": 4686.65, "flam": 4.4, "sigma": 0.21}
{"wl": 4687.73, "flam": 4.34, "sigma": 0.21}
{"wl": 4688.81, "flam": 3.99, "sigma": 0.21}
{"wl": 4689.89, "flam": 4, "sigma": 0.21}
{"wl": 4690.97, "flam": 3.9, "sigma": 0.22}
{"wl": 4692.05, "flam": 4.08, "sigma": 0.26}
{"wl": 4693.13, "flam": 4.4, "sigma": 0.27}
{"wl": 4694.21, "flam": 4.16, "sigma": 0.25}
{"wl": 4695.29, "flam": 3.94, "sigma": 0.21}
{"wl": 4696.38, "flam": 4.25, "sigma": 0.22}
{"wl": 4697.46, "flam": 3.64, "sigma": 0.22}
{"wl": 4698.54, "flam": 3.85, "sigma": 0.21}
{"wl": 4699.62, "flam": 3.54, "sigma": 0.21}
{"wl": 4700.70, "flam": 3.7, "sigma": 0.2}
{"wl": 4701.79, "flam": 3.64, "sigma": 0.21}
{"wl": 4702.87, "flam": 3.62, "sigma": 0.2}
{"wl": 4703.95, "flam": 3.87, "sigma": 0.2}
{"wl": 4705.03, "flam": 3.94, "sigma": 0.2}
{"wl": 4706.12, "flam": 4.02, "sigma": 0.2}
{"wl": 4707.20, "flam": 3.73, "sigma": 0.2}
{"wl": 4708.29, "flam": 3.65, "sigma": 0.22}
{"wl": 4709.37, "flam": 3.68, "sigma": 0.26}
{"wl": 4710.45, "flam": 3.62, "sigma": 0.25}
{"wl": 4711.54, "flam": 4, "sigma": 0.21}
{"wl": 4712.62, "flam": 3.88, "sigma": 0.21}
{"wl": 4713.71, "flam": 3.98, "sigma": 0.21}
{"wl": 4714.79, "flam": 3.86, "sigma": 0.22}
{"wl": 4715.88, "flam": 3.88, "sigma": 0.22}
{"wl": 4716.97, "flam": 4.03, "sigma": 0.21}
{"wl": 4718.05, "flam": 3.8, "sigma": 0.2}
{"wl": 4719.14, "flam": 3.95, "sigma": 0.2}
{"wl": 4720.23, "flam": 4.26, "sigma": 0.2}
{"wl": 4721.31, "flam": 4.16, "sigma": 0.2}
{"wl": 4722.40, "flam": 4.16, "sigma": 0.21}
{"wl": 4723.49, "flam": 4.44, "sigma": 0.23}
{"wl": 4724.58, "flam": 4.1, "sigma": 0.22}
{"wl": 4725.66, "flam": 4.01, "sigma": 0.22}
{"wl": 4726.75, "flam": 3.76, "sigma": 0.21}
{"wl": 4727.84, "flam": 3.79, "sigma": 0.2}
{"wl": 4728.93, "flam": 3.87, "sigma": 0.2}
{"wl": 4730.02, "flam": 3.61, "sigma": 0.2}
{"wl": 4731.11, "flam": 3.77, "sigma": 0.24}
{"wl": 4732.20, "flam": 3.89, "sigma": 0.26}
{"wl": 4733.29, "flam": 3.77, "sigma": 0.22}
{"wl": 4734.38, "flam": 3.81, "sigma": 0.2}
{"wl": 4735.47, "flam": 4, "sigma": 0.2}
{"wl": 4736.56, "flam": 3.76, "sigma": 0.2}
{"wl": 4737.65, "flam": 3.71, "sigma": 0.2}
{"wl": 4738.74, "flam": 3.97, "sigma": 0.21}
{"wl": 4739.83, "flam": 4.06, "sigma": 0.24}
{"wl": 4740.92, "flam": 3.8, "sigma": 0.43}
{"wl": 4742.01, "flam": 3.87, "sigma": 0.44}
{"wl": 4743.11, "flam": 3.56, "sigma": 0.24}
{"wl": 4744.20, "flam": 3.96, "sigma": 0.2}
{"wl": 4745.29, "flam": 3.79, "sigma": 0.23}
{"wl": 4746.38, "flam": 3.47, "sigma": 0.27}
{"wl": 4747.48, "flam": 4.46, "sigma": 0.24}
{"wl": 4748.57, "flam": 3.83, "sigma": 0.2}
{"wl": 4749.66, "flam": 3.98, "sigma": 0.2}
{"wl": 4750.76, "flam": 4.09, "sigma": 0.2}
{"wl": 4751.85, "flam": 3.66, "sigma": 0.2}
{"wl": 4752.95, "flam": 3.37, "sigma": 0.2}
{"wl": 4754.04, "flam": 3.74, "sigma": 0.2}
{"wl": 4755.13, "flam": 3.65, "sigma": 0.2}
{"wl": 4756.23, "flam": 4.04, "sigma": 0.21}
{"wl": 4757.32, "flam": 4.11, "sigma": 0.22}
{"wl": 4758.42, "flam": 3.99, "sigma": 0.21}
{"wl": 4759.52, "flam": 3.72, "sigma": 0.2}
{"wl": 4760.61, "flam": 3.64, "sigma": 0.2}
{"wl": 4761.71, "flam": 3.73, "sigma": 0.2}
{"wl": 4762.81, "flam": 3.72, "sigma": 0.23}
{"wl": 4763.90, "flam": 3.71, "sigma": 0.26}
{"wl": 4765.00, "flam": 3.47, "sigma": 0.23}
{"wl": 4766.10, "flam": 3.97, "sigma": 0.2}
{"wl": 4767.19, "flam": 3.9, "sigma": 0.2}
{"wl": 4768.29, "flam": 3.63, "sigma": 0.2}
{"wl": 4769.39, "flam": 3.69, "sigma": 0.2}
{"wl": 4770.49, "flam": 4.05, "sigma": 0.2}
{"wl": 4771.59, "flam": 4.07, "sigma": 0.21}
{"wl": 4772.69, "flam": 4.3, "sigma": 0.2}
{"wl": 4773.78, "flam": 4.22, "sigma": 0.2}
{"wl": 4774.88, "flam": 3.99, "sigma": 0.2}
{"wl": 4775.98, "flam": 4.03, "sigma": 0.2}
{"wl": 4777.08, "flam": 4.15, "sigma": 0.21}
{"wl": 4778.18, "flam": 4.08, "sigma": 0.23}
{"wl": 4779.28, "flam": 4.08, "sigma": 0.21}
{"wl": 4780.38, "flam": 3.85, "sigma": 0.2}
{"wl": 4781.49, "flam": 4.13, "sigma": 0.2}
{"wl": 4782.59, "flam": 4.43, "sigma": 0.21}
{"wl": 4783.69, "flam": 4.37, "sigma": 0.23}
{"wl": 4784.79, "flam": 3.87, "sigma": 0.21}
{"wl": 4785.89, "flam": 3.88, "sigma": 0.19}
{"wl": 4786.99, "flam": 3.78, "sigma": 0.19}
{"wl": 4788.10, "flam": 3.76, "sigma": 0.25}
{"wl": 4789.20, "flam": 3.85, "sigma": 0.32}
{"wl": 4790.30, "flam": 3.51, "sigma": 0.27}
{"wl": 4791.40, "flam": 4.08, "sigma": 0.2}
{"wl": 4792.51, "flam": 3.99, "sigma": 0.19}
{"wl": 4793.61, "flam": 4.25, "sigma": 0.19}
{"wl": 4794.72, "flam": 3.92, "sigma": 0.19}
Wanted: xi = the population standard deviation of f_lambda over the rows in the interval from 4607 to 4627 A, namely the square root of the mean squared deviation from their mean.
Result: 0.189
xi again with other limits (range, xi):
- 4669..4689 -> 0.351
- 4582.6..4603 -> 0.155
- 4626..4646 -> 0.210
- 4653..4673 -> 0.229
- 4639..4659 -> 0.223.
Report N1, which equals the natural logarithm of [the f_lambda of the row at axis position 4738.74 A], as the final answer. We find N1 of 1.38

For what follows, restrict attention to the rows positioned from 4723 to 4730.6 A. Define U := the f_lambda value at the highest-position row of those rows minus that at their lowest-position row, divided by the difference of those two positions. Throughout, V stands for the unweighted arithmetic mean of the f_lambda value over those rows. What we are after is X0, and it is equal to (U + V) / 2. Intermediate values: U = -0.13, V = 3.94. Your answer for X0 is 1.91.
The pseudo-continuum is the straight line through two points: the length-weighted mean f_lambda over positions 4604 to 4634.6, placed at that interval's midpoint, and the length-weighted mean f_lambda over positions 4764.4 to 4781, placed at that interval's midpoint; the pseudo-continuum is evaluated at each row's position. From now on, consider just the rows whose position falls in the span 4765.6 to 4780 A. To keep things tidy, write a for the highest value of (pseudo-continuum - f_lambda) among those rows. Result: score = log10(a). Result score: -0.47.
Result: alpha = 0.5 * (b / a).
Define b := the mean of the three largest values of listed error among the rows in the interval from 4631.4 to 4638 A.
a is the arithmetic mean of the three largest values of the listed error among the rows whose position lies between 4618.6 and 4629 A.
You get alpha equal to 0.465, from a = 0.237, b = 0.220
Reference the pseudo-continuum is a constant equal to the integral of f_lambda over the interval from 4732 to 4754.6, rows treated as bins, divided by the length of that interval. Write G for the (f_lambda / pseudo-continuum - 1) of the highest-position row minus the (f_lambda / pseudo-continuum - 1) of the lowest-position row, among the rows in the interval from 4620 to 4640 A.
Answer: -0.005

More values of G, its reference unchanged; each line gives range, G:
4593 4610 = 0.107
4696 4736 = -0.065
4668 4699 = -0.008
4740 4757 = 0.063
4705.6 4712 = -0.005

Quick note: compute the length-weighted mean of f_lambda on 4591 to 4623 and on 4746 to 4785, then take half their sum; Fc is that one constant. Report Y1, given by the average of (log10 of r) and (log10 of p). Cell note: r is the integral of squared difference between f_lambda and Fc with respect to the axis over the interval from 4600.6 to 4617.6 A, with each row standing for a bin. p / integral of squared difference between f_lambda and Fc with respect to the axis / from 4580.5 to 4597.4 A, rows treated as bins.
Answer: -0.15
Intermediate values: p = 0.66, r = 0.76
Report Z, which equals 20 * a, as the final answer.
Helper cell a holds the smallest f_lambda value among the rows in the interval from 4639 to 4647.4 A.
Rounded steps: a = 3.52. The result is 70.4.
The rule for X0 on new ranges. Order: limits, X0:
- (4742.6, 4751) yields 1.98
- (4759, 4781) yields 1.95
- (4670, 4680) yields 1.96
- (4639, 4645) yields 2.00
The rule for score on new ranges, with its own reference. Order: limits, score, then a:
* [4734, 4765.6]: -0.22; 0.61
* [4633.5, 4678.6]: -0.27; 0.53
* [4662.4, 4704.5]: -0.27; 0.53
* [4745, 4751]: -0.29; 0.51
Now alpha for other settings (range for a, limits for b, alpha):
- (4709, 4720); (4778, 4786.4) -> 0.459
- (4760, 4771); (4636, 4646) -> 0.486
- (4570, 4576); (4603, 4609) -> 0.500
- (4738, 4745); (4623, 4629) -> 0.306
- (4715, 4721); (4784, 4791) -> 0.667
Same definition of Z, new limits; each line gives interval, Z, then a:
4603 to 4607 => 76.6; 3.83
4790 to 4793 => 70.2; 3.51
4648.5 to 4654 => 76.8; 3.84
